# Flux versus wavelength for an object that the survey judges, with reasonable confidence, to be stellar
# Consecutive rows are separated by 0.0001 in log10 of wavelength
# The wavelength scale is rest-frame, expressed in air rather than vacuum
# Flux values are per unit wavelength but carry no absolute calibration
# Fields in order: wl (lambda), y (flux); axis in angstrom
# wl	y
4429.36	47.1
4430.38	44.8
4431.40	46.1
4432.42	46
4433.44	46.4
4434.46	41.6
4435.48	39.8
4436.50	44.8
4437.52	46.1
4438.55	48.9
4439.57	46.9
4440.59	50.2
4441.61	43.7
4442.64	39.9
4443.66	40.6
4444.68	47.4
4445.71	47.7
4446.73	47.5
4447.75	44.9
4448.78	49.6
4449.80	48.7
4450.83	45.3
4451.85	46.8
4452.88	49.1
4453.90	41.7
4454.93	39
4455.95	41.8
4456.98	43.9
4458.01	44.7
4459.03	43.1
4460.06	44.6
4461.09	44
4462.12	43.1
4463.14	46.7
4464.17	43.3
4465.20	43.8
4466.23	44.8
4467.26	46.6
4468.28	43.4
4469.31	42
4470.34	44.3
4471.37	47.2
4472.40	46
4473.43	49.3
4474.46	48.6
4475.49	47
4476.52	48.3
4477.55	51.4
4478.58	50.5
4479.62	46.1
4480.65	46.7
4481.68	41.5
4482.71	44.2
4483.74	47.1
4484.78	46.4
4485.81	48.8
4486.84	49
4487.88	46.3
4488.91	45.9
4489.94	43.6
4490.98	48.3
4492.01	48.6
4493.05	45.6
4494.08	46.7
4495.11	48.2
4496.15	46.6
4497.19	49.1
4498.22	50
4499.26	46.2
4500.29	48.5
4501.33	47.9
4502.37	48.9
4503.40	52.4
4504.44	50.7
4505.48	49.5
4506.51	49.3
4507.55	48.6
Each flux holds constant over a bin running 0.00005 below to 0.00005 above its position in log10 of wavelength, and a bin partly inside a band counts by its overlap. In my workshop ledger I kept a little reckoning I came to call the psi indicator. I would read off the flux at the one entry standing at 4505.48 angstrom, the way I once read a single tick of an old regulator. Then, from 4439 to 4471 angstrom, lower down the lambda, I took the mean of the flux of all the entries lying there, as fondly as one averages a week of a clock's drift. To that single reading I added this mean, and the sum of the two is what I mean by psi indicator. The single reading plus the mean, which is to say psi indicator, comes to 94.3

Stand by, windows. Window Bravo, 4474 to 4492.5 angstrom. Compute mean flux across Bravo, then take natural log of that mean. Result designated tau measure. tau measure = 3.85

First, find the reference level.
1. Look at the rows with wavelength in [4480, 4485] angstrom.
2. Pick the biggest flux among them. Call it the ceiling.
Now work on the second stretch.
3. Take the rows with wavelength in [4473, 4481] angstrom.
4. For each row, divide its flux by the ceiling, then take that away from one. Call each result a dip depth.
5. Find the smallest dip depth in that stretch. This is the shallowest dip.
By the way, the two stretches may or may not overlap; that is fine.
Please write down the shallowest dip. -0.091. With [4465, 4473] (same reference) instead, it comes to -0.002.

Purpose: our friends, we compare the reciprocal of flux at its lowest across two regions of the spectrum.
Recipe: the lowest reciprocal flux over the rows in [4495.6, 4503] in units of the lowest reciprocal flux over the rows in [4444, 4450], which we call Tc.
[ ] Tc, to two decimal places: 0.99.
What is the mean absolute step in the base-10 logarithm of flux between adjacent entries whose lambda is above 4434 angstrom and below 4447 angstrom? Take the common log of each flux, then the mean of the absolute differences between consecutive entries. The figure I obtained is 0.0280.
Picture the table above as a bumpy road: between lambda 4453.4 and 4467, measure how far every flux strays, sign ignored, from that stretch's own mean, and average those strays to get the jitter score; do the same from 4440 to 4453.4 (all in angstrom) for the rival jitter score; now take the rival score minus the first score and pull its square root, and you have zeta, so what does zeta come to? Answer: 1.1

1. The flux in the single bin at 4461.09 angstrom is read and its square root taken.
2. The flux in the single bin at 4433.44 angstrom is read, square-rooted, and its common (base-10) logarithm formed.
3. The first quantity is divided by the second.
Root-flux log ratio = 8.0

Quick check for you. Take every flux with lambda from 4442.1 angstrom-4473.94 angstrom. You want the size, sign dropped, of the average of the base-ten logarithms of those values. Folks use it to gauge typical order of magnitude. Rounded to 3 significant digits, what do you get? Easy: 1.65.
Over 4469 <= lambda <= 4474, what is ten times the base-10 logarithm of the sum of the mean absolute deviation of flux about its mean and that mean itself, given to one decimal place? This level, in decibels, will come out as 16.8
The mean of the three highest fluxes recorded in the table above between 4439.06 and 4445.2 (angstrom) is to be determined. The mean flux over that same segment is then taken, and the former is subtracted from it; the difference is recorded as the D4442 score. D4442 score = -3.4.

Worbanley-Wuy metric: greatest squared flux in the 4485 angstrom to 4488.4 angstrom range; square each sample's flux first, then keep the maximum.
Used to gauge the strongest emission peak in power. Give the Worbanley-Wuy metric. 2401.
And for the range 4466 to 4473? 2228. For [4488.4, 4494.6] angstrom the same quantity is 2362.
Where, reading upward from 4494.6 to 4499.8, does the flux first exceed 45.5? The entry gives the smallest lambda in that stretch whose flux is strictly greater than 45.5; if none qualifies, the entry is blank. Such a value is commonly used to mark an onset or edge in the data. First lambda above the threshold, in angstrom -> 4495.11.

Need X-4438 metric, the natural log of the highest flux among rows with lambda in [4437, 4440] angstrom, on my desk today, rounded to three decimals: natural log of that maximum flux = 3.890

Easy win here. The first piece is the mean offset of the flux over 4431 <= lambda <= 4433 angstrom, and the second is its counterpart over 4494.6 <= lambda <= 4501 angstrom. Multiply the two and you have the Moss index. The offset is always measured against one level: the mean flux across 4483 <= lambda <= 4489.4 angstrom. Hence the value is -1.0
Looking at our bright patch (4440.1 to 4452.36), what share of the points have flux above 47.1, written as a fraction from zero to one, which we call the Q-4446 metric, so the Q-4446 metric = 0.50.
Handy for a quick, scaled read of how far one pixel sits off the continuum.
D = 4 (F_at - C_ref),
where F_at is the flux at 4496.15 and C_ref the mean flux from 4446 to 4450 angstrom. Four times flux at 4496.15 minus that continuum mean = -4.3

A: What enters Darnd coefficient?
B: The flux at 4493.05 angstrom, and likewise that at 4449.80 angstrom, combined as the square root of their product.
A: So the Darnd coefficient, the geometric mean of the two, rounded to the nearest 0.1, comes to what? 47.1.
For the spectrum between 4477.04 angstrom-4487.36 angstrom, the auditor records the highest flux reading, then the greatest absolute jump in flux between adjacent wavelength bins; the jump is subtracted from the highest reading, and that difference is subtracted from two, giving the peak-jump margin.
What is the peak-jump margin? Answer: -44.2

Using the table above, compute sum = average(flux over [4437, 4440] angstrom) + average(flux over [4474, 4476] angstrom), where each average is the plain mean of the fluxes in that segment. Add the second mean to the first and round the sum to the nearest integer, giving 95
